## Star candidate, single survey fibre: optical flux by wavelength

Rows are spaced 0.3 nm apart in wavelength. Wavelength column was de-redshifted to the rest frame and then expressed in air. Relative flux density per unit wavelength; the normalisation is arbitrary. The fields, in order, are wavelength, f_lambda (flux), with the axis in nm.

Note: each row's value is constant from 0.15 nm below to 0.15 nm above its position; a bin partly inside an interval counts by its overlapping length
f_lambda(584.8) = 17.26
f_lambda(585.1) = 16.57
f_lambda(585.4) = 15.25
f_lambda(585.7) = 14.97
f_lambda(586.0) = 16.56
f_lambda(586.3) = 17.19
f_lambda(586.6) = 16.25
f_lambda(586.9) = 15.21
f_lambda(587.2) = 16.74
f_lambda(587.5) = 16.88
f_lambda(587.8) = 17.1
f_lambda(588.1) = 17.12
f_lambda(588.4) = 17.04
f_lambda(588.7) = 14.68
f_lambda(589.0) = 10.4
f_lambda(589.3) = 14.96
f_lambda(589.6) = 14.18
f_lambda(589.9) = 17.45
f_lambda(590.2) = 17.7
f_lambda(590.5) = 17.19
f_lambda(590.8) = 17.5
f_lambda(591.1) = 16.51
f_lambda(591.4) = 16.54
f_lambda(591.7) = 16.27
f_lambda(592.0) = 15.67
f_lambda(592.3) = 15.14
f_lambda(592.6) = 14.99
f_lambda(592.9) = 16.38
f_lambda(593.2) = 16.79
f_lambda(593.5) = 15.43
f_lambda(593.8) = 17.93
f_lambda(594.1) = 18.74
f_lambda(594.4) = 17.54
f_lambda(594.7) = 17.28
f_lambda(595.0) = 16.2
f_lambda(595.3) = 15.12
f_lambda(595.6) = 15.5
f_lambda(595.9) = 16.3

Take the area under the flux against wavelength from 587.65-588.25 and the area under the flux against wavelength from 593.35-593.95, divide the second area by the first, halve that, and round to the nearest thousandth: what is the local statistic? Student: 0.487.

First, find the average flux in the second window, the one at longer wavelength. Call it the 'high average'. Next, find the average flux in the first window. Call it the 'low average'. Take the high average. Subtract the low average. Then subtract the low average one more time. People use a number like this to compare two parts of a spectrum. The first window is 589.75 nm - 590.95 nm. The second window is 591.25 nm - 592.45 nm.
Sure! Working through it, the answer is -19.0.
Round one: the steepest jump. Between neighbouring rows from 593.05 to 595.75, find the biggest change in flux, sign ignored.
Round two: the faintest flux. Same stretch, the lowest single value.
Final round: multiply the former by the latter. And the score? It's 38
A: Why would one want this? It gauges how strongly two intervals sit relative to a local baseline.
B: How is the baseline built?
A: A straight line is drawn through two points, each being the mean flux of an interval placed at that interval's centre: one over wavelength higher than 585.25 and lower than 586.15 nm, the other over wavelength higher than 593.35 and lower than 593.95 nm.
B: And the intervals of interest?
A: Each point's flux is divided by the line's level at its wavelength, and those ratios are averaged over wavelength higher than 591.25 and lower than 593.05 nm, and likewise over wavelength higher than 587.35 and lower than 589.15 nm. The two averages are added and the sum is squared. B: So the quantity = 3.75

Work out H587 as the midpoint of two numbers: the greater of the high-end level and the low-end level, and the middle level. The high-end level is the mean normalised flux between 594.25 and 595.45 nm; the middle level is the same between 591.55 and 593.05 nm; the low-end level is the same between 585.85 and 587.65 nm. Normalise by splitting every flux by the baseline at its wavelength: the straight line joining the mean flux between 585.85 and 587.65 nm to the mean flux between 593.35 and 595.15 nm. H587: 0.96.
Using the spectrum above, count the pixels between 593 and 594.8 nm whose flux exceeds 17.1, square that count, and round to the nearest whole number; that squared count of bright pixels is 16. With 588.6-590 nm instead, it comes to 1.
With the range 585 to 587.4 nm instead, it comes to 1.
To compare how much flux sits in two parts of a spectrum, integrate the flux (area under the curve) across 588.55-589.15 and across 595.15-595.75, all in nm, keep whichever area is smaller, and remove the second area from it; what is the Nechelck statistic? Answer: -1.7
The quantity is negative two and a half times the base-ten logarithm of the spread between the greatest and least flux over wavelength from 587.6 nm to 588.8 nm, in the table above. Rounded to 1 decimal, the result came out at -1.0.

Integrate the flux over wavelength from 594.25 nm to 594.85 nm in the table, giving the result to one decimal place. 10.4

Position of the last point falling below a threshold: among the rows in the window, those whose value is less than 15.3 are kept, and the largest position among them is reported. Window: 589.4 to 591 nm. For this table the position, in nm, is 589.6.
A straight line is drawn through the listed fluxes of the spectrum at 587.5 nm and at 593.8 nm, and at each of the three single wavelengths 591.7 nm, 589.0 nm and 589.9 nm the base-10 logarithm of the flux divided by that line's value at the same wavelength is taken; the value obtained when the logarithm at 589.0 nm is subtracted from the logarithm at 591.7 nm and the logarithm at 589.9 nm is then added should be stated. 0.19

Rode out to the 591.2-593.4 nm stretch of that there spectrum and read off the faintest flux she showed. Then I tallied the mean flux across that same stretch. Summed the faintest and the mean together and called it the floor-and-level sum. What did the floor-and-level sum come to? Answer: 31.0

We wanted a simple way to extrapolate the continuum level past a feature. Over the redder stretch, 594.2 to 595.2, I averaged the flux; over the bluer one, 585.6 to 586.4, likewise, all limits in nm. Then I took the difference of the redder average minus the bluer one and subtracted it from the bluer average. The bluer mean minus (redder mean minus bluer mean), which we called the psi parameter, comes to 15.5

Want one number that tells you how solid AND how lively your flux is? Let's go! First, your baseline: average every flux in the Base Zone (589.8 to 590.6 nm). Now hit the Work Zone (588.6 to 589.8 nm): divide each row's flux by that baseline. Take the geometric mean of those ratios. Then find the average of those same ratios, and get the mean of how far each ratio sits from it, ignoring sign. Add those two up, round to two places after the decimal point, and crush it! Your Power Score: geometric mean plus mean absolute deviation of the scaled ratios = 0.86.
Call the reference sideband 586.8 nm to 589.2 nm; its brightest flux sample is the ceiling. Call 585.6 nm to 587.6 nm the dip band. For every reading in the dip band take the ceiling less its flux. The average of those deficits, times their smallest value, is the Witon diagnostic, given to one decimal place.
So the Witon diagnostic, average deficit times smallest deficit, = -0.1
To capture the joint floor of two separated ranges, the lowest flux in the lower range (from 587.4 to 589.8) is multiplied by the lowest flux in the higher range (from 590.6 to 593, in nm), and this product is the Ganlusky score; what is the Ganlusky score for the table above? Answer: 156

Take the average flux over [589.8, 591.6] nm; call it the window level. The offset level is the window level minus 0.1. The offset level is 17.0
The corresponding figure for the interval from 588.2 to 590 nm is 14.7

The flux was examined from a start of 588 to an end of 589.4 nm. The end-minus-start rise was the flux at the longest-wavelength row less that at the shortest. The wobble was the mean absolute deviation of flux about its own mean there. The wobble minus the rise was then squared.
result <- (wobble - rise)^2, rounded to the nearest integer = 16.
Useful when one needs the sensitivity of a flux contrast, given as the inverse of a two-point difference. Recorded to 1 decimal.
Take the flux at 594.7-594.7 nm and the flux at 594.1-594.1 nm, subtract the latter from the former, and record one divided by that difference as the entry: -0.7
